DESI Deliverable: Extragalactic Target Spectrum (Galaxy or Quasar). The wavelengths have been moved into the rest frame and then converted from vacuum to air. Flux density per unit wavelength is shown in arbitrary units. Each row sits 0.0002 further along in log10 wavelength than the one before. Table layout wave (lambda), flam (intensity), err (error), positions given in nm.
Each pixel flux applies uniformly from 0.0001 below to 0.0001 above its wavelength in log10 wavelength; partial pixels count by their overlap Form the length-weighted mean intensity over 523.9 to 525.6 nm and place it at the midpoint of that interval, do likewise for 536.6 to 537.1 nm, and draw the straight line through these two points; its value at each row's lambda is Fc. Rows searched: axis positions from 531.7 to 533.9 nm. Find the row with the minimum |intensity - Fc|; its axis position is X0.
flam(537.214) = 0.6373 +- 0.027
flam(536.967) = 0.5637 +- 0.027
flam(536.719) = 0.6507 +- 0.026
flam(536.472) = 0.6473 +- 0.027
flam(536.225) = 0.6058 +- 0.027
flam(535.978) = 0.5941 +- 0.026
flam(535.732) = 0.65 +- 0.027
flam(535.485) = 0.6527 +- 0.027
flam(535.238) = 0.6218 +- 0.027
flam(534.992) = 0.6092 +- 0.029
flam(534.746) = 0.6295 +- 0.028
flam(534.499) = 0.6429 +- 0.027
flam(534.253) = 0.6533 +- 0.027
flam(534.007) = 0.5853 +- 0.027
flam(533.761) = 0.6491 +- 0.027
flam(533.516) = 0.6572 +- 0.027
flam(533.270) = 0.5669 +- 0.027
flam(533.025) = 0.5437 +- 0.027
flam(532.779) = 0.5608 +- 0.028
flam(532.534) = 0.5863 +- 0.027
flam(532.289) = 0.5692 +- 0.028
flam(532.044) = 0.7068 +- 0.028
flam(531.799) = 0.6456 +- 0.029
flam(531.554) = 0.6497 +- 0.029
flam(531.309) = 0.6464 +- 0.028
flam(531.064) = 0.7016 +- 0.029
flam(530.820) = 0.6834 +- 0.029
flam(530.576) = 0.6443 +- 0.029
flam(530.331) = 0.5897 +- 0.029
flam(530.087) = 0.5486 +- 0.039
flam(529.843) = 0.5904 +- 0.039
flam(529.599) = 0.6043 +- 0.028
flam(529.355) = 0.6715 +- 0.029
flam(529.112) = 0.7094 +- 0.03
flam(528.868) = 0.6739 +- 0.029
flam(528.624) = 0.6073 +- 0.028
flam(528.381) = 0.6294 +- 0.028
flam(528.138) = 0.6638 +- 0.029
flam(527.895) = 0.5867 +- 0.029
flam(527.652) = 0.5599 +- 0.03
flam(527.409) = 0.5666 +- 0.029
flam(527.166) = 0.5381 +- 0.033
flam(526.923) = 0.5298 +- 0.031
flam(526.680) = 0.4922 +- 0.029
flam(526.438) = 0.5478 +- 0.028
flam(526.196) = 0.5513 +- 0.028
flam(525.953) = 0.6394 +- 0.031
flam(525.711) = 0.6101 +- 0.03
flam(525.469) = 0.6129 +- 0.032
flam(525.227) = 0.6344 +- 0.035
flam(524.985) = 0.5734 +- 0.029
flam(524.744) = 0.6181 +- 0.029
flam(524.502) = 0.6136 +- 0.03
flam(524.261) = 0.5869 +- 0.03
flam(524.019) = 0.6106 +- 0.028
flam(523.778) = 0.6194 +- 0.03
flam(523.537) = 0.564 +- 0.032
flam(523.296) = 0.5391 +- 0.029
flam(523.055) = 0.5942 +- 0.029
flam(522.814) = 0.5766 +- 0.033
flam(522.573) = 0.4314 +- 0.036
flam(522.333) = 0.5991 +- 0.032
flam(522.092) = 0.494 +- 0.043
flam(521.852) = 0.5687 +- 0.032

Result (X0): 532.534 nm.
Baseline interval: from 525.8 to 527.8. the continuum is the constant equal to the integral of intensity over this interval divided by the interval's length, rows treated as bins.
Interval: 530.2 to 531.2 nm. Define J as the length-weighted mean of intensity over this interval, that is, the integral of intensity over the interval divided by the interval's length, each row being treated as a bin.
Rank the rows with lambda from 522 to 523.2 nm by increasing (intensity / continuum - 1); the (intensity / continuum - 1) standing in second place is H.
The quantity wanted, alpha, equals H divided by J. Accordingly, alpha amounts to -0.17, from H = -0.11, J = 0.654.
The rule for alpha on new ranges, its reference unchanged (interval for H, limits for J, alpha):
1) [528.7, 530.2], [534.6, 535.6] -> 0.10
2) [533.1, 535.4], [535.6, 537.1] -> 0.09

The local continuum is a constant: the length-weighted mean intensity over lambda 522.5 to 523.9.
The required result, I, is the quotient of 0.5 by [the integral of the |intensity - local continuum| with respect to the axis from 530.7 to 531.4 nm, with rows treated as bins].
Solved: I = 5.9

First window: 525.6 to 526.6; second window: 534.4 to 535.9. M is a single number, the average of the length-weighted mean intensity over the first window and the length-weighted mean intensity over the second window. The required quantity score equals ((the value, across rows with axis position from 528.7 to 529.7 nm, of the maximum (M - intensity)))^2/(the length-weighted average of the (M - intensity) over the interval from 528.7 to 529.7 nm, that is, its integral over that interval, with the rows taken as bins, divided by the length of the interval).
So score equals 0.00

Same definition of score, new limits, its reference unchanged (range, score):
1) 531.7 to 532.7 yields -0.10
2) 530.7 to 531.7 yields -0.02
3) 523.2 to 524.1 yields 0.19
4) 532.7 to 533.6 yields 0.15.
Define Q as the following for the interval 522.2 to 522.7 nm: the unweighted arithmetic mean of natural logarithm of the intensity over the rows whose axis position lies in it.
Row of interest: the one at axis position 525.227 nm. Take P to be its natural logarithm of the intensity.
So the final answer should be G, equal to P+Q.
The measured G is -1.13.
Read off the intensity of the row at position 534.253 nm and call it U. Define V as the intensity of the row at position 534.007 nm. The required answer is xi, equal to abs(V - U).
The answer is 0.07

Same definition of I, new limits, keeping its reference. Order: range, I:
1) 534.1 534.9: 7.8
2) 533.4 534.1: 9.7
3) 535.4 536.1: 9.8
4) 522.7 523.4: 29.0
